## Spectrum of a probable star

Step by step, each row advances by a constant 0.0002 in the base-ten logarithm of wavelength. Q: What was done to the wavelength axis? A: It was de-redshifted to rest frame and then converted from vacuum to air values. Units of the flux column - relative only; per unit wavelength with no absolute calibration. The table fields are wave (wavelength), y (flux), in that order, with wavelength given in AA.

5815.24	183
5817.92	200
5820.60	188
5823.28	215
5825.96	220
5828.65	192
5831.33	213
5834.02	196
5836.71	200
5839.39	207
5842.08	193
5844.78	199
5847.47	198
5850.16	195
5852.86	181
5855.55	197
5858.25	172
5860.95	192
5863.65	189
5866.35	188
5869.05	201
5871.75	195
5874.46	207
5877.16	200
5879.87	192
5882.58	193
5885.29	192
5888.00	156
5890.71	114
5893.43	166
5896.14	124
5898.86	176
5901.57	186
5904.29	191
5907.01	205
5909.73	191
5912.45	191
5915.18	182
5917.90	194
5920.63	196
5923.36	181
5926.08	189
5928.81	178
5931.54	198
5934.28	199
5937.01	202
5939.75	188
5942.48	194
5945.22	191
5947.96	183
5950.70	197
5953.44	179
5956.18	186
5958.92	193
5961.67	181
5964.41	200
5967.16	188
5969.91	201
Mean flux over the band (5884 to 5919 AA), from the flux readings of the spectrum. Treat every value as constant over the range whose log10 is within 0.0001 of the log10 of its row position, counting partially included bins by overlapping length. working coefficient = 174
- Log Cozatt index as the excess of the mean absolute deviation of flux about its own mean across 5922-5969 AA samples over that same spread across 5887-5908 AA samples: -19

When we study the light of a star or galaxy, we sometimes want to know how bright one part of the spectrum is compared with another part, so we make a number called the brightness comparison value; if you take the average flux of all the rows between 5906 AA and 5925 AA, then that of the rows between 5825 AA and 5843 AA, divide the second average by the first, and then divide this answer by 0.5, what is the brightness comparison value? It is 2.12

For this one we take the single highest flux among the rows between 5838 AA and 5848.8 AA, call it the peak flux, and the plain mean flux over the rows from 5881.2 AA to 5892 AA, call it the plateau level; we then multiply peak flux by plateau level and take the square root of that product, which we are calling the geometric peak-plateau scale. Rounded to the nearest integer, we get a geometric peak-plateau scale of 184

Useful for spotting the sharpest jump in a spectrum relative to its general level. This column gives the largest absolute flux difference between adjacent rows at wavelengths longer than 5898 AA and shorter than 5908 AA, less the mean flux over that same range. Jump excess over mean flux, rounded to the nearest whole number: -176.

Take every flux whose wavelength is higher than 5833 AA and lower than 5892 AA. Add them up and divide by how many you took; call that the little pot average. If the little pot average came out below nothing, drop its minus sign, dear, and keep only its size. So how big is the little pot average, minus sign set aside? 189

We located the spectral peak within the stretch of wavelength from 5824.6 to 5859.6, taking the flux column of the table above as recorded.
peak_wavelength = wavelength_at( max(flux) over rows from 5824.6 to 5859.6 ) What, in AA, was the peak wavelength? 5825.96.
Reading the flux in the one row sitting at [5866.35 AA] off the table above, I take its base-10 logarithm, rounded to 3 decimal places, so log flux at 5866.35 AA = 2.274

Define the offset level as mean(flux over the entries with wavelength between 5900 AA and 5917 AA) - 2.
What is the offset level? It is 189.0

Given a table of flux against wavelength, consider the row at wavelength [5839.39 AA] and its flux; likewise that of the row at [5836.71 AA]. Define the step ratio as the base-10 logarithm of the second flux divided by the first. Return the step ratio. -0.01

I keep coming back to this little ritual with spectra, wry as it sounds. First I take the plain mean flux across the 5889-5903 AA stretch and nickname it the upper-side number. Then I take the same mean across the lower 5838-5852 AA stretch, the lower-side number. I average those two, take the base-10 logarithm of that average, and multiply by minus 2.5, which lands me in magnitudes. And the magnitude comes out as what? -5.61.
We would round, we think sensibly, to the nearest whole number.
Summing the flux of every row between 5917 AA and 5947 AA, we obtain 2110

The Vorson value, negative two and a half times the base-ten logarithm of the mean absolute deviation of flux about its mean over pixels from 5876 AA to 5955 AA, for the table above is -2.8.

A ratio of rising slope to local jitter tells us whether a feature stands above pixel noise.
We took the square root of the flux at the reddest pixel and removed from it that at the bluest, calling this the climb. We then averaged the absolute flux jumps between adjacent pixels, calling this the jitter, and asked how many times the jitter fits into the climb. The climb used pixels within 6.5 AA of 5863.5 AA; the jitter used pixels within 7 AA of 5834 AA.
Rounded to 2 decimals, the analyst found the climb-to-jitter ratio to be 0.09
